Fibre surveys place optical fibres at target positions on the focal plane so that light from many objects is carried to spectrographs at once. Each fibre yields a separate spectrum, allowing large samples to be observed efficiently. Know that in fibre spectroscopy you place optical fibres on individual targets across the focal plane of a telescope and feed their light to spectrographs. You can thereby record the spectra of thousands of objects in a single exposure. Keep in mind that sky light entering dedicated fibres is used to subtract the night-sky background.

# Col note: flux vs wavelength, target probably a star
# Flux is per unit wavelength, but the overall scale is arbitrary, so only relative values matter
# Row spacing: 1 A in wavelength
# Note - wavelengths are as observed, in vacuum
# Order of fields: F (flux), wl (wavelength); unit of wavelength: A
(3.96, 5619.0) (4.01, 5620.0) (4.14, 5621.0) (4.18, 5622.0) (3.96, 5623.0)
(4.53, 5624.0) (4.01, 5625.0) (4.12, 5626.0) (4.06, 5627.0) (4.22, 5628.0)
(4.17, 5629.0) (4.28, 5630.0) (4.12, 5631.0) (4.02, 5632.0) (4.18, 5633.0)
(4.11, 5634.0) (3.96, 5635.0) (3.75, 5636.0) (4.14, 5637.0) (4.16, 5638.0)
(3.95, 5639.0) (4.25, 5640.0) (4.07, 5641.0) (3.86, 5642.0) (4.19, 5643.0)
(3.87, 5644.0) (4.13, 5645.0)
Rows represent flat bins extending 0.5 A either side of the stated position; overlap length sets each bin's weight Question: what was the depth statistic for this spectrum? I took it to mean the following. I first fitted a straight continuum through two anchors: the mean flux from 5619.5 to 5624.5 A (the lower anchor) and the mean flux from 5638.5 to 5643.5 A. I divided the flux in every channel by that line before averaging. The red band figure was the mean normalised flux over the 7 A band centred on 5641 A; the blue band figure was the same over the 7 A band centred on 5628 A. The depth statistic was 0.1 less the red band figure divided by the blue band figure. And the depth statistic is -0.895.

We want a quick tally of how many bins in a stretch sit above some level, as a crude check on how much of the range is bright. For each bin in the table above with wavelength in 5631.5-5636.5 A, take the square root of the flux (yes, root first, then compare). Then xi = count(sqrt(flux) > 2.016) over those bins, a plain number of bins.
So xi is 2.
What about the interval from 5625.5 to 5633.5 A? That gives 6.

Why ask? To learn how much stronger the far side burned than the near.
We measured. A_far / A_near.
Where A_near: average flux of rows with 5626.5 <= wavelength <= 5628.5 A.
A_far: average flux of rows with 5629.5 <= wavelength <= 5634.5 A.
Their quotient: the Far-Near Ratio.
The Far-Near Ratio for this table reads 1.00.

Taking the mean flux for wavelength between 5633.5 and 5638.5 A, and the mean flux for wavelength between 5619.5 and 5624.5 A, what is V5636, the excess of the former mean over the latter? -0.14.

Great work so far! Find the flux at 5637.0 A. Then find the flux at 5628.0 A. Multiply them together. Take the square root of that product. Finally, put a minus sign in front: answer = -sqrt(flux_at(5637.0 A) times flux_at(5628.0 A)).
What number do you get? -4.18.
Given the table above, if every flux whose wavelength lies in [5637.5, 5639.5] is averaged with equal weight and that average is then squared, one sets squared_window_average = 16.4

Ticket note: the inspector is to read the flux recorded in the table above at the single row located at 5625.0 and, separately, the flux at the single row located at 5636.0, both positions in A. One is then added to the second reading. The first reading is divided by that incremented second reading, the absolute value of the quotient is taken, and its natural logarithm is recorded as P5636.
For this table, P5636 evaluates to -0.169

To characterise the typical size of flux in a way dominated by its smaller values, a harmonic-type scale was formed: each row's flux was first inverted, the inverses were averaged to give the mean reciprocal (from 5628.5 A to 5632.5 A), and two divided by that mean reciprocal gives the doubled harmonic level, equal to 8.29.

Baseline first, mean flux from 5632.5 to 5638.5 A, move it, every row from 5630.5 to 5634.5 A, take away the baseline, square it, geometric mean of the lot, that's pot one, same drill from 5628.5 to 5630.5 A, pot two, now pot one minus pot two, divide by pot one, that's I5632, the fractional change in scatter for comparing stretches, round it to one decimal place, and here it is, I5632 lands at -5.8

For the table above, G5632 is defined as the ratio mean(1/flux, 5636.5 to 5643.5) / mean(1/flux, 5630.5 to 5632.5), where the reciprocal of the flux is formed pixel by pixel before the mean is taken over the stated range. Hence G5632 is 1.00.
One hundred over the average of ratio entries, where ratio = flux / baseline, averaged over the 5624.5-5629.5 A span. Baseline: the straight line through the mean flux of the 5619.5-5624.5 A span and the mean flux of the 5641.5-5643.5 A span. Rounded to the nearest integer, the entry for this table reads 100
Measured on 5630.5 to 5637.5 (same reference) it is 101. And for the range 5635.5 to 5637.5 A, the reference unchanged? 103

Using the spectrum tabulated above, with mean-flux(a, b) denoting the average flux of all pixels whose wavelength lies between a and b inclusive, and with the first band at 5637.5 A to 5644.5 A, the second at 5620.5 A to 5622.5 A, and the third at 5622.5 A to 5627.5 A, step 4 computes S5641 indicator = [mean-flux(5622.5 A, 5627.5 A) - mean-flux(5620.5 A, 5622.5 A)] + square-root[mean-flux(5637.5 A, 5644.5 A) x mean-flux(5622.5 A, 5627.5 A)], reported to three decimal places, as 4.069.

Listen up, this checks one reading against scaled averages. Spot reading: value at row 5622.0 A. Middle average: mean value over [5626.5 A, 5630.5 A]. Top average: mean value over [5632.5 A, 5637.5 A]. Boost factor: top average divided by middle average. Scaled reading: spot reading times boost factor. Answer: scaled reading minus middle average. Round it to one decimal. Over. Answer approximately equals -0.2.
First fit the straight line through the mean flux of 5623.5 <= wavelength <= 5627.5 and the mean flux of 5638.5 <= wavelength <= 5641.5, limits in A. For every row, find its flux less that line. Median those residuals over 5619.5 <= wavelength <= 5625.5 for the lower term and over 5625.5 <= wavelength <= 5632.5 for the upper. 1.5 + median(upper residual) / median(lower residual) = 1.7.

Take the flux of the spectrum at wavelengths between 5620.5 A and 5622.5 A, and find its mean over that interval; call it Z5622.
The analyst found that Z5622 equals 4.16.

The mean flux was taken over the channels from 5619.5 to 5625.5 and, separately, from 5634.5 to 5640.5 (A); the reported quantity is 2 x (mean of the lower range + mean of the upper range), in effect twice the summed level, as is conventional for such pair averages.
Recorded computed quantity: 16.35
